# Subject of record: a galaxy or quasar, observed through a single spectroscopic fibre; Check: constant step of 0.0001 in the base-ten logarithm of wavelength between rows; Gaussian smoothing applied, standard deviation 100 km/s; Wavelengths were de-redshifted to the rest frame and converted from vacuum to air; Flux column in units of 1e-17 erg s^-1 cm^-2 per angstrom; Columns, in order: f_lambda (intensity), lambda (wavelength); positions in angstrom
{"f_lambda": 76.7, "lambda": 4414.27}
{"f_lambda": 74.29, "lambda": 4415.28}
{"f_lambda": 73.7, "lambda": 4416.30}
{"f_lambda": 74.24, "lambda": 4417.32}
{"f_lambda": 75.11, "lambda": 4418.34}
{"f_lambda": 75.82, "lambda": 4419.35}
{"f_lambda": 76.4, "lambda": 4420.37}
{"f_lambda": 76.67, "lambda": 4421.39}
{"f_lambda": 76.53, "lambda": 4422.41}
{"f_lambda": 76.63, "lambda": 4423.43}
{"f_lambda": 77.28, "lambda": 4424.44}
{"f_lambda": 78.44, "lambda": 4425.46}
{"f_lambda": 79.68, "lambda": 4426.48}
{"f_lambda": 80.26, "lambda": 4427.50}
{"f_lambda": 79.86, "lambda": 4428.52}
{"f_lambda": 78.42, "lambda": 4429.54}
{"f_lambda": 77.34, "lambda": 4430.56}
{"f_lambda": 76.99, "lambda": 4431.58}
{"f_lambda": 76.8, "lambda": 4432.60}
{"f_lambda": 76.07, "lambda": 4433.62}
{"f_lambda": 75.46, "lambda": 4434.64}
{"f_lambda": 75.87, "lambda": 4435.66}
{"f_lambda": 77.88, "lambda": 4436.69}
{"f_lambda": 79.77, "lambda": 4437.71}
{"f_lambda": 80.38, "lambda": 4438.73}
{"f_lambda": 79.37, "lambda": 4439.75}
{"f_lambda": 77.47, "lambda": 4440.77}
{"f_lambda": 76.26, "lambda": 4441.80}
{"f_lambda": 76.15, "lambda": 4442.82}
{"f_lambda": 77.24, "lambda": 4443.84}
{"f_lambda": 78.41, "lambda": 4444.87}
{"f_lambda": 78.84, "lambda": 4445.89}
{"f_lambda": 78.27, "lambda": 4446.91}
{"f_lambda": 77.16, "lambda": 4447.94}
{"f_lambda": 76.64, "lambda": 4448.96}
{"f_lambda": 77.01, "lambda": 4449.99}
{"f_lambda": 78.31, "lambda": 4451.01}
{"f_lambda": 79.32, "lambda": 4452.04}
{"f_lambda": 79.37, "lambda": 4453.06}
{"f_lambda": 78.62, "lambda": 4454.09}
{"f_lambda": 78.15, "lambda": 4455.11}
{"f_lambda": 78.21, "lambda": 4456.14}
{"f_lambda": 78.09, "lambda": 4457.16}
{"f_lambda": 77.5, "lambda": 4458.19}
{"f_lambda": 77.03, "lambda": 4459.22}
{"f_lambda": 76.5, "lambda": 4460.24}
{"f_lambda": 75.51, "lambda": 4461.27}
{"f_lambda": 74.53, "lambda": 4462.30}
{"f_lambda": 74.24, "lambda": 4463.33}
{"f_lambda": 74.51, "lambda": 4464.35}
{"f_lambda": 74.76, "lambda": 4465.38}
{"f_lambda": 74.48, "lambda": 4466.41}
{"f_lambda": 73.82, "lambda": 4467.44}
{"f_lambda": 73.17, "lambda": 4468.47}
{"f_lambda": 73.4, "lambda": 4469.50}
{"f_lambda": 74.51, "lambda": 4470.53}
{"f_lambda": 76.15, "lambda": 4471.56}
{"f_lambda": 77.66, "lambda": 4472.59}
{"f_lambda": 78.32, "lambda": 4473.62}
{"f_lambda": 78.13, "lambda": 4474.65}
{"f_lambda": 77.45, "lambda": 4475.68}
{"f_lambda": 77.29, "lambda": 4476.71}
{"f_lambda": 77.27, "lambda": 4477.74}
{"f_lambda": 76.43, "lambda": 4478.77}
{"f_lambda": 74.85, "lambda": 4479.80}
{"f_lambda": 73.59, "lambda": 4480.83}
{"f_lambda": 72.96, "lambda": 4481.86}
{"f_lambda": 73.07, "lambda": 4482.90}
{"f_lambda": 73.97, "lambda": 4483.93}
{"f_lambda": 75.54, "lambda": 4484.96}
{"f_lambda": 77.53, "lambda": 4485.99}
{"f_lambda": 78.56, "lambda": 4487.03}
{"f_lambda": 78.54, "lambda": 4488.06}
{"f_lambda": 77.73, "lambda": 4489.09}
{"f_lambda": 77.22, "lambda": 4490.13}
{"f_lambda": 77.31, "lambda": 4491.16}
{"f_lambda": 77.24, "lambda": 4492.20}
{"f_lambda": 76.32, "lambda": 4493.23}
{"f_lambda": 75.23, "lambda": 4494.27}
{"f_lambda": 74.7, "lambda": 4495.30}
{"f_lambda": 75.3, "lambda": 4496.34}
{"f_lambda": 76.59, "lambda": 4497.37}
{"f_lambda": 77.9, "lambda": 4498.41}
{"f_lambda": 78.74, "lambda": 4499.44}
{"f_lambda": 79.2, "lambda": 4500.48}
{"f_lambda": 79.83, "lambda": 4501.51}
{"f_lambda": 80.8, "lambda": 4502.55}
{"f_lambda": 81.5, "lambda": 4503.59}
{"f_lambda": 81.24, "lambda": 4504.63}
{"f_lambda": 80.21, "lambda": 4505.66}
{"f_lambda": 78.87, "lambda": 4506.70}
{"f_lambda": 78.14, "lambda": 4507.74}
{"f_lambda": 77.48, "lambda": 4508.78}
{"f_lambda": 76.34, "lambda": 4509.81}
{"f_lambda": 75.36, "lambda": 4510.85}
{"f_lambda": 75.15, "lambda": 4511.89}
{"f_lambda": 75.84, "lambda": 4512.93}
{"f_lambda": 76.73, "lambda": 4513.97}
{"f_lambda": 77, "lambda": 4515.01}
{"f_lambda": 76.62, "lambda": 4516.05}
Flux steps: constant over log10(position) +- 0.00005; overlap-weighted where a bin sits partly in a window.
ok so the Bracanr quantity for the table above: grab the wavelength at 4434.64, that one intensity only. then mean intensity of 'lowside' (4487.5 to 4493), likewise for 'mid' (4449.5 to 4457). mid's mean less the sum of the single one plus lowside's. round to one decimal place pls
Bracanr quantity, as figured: -74.6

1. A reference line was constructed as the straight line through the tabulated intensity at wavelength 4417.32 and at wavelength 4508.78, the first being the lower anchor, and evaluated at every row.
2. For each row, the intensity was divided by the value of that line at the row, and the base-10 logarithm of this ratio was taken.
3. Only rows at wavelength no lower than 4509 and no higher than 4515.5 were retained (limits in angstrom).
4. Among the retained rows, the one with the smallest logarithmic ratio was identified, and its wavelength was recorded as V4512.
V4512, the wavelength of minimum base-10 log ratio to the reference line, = 4511.89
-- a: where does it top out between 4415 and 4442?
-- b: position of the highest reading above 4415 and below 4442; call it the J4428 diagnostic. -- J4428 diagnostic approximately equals 4438.73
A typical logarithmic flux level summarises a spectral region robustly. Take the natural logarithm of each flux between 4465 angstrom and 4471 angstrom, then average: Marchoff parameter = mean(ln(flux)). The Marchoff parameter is 4.30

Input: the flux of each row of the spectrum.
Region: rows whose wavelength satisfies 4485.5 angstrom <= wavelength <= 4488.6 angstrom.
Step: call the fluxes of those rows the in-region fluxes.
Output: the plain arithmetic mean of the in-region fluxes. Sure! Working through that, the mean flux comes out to 78.2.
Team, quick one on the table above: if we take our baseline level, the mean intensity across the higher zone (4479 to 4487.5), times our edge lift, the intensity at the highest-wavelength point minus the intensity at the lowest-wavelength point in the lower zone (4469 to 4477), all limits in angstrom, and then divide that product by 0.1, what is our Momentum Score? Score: 2918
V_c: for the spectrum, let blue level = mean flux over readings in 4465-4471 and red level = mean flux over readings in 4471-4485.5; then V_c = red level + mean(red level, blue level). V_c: 151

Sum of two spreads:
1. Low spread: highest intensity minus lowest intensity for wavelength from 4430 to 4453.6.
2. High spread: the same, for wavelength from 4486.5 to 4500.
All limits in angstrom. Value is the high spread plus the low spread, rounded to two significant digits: 9.0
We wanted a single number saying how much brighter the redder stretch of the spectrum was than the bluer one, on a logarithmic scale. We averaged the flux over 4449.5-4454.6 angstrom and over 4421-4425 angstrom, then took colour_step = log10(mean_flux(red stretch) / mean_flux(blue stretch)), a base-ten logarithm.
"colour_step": 0.010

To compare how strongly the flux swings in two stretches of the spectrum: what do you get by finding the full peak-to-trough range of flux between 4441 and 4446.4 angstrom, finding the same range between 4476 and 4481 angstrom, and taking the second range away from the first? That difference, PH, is -1.0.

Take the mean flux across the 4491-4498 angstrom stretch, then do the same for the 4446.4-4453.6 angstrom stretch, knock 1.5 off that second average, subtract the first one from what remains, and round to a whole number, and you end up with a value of 0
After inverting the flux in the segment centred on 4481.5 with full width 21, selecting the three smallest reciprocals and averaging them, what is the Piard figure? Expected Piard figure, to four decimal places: 0.0127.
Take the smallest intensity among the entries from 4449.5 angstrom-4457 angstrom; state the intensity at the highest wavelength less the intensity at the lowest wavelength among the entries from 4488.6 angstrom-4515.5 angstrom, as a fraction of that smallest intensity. -0.01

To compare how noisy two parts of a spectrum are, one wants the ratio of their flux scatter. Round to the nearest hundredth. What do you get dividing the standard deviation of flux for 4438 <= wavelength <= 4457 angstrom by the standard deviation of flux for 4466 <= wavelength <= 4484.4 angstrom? 0.60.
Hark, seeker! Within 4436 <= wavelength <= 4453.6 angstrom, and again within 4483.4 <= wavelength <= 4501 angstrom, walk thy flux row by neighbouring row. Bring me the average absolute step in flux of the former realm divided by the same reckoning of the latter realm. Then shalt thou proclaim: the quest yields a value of 1.09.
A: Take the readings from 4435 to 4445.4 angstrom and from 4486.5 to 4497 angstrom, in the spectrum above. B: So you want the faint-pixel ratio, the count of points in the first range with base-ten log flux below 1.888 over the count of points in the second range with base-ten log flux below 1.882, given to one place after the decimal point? 1.3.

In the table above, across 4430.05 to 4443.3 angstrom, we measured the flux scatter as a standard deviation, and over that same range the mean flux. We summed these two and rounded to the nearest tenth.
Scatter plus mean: 78.9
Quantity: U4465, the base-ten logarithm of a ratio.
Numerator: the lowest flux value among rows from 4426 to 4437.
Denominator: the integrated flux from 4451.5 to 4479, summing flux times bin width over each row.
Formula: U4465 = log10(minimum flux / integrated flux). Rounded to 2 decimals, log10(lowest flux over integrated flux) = -1.45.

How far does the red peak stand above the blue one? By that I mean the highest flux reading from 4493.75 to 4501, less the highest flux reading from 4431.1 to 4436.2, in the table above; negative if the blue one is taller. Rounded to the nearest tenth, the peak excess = 2.2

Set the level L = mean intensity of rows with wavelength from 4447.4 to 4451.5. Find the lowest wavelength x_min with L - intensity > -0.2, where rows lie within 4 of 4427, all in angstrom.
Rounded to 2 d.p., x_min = 4423.43 angstrom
